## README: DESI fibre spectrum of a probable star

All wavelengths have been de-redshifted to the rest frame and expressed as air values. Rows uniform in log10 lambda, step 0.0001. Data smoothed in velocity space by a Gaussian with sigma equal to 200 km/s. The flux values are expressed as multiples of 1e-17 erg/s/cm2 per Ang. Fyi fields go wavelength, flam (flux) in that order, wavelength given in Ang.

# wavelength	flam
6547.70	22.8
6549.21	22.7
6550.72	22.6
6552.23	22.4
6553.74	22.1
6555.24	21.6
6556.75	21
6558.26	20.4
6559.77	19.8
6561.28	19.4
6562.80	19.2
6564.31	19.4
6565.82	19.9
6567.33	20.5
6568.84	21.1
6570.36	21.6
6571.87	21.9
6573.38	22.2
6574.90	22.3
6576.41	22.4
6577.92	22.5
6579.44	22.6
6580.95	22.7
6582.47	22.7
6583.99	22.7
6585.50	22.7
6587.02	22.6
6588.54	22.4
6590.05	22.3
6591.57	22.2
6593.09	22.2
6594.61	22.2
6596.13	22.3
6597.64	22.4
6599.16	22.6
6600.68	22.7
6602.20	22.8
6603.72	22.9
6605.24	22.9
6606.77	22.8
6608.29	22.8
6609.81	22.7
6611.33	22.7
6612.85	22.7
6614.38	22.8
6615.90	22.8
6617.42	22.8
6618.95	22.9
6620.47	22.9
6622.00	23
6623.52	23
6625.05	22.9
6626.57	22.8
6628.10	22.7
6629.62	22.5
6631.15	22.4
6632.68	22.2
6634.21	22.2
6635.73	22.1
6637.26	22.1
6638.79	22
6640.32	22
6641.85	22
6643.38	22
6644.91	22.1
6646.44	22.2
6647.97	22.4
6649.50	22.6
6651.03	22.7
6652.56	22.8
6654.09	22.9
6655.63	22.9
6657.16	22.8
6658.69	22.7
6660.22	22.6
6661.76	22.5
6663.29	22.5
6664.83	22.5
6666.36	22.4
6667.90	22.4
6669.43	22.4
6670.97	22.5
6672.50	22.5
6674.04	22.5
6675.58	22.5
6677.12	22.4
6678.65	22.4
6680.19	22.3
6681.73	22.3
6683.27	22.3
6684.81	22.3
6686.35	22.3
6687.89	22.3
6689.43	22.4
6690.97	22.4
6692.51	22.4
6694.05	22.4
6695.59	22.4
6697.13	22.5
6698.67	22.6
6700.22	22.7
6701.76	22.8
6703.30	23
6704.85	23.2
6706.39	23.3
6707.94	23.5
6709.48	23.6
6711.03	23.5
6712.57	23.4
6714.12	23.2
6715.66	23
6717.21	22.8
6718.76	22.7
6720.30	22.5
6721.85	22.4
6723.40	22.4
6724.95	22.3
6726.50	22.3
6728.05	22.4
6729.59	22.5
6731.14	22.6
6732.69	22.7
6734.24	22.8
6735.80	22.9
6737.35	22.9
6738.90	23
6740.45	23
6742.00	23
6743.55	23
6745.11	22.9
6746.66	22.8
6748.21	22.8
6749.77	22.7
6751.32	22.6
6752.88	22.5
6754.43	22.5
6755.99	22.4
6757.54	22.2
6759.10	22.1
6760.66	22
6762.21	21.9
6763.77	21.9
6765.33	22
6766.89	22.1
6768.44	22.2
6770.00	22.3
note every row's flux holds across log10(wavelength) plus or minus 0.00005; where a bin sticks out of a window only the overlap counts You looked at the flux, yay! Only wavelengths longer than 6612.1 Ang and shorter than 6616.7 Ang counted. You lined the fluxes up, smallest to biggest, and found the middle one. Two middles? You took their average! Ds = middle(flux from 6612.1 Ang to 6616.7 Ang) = 22.8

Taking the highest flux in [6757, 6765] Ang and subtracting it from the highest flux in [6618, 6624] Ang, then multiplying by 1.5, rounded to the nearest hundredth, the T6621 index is 1.20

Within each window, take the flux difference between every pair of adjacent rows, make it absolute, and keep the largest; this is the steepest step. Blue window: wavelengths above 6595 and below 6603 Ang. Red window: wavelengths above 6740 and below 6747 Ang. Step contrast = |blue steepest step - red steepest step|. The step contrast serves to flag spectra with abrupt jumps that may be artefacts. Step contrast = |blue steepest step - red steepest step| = 0.10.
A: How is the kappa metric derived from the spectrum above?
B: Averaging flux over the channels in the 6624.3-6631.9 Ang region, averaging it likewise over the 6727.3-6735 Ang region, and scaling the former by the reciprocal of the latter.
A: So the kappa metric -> 1.00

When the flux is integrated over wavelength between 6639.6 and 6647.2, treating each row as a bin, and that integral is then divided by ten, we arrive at 17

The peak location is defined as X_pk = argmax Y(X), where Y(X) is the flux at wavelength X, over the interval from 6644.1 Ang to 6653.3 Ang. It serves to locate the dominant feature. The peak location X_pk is 6652.56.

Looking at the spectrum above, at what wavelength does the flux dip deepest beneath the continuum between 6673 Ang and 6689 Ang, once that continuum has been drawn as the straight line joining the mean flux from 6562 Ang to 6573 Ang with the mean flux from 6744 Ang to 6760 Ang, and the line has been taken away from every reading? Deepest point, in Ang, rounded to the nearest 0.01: 6687.89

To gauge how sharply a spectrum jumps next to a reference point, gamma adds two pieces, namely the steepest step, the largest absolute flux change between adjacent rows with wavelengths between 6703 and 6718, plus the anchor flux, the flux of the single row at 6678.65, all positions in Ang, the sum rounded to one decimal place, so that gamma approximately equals 22.6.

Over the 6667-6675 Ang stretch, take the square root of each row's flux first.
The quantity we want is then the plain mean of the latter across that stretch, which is 4.74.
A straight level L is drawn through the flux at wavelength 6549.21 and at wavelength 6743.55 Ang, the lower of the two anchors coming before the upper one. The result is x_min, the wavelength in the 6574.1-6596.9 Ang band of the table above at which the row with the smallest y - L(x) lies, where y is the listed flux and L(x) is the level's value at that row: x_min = 6594.61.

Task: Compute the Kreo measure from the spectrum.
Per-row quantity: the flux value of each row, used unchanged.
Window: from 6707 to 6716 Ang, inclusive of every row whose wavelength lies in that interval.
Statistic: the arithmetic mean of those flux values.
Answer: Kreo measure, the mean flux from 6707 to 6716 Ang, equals 23.4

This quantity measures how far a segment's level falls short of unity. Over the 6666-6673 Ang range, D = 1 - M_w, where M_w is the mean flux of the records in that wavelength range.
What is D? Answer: -21.4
